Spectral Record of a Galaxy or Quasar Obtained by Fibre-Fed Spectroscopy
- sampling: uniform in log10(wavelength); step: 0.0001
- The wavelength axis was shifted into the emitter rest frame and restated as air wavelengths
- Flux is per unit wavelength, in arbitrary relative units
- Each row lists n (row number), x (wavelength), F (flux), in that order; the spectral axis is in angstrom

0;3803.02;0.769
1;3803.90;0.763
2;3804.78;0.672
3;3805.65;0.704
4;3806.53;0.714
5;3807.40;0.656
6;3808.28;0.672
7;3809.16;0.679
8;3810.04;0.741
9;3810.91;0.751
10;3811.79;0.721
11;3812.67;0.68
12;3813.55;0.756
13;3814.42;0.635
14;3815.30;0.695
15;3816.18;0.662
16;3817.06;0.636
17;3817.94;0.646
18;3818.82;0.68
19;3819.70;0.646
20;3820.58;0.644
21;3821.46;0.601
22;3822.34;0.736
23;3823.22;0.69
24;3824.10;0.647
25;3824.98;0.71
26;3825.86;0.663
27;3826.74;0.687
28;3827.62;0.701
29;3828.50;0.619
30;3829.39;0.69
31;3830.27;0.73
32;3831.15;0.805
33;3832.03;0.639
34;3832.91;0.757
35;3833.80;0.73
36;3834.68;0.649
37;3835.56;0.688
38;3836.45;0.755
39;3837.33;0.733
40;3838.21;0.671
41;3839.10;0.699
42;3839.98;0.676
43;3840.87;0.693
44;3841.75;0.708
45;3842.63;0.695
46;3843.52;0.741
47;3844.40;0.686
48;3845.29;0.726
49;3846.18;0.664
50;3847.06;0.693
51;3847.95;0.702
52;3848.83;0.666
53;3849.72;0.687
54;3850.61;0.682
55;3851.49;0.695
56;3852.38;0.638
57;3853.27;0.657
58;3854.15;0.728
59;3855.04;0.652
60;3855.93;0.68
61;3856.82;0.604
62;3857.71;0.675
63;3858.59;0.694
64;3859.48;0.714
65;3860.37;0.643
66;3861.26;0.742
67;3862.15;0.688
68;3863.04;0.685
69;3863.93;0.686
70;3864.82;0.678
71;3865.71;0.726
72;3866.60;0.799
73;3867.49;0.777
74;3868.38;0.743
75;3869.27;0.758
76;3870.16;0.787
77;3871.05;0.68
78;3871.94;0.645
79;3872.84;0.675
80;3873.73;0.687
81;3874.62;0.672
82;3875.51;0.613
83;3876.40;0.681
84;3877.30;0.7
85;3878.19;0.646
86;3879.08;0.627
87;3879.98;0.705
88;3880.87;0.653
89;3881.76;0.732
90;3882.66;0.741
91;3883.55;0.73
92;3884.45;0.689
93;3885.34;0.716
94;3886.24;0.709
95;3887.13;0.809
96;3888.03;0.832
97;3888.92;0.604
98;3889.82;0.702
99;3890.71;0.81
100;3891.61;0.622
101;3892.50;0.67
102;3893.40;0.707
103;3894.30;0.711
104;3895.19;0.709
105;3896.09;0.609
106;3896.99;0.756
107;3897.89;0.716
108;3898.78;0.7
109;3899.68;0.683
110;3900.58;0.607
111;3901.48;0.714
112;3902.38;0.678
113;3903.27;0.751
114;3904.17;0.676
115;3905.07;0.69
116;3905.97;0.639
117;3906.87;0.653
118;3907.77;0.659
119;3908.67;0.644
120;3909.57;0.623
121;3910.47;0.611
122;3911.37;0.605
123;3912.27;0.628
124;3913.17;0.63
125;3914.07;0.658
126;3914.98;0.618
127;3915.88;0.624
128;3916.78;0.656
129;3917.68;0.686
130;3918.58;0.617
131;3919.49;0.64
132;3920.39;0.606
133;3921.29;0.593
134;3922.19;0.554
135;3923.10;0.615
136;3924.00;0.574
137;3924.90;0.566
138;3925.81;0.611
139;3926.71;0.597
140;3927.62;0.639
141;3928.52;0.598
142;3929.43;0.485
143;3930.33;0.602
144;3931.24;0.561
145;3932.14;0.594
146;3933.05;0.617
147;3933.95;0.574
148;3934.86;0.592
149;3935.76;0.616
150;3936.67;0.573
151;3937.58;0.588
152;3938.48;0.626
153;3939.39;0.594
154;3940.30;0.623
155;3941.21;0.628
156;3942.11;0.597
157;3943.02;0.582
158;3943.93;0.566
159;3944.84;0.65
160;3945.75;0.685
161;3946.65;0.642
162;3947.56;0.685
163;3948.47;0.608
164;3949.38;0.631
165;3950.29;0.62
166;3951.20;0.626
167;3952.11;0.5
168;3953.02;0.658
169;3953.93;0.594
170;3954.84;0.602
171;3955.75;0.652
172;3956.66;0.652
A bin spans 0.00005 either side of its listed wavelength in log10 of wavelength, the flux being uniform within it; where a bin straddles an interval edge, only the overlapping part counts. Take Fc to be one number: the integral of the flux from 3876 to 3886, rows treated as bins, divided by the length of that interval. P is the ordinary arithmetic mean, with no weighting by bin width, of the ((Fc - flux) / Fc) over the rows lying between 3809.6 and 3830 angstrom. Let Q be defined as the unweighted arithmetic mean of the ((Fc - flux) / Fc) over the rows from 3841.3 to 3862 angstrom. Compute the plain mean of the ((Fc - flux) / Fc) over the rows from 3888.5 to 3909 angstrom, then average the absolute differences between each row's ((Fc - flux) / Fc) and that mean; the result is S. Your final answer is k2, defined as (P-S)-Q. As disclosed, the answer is -0.05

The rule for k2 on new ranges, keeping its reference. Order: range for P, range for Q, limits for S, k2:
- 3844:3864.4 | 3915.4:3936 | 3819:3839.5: -0.17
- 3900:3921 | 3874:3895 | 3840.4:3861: 0.04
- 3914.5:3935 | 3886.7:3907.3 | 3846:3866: 0.11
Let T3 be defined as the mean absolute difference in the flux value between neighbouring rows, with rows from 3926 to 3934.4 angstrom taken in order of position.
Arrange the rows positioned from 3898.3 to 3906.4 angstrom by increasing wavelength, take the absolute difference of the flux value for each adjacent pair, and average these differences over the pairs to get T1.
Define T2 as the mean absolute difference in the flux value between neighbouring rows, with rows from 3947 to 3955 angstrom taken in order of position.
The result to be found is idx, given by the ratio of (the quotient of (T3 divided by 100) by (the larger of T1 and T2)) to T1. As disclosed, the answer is 0.17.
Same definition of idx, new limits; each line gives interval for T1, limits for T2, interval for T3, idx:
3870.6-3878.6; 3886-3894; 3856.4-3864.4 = 0.11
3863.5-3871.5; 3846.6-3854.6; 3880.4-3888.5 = 0.21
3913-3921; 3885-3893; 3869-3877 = 0.14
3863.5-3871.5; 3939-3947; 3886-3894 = 0.59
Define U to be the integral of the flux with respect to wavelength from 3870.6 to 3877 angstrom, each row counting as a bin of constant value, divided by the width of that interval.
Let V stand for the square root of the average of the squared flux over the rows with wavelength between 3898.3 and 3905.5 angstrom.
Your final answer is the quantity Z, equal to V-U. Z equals 0.023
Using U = 0.665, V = 0.688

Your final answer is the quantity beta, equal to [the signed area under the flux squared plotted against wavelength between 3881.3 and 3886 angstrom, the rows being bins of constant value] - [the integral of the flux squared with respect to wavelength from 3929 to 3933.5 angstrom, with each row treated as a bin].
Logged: 1.0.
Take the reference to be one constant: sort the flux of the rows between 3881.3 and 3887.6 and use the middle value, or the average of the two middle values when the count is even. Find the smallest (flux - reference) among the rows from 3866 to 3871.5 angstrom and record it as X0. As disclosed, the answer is -0.05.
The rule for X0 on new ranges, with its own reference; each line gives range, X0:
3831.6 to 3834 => -0.09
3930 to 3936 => -0.17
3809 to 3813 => -0.05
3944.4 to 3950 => -0.12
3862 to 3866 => -0.05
